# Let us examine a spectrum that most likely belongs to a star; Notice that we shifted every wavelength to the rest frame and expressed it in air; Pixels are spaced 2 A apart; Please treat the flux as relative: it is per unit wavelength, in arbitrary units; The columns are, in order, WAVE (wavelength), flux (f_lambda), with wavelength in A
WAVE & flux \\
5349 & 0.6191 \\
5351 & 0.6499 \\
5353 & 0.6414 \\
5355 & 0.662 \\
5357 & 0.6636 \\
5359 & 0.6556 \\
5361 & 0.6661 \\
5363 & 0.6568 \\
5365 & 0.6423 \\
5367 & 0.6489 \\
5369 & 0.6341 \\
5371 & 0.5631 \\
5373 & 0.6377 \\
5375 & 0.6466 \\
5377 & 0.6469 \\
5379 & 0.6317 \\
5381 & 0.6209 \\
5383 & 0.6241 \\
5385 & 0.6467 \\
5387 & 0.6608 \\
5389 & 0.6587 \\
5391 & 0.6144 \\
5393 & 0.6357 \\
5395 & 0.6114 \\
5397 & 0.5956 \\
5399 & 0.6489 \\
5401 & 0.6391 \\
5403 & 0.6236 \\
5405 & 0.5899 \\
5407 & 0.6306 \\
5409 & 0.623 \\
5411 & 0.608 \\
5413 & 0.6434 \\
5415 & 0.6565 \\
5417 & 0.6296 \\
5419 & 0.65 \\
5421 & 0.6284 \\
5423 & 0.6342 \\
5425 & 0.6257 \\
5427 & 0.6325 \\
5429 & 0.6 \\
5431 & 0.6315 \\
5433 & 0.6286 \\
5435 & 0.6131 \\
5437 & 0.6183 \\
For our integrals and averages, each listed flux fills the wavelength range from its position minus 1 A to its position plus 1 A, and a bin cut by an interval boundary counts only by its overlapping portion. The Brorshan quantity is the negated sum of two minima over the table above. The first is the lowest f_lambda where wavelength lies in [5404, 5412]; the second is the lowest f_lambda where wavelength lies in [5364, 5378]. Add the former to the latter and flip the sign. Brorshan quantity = -1.15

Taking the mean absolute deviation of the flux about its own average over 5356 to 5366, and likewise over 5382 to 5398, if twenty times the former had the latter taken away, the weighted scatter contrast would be 0.11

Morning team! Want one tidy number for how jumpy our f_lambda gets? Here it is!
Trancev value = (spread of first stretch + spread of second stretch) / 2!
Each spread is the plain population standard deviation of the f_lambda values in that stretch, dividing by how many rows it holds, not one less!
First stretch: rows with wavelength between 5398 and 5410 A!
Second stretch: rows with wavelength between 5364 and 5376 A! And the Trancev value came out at 0.0241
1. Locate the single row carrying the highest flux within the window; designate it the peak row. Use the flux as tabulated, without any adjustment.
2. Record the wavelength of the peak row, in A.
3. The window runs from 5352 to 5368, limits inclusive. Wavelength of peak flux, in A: 5361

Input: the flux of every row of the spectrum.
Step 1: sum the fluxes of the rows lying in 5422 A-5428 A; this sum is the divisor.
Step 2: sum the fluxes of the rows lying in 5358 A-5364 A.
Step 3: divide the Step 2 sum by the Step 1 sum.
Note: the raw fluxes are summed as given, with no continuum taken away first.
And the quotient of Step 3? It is 1.045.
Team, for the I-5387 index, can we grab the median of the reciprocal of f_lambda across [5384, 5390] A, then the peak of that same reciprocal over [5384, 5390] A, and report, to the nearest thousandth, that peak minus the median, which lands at 0.028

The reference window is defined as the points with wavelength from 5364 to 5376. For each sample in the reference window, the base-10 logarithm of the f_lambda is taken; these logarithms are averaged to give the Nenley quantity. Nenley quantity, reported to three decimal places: -0.202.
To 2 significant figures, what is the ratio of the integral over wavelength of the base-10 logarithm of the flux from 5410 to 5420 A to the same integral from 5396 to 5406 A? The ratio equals 0.94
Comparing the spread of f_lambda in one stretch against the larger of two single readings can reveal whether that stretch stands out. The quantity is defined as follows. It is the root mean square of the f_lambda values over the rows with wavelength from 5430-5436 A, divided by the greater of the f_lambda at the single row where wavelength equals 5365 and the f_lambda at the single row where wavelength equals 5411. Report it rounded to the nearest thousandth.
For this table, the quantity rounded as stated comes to 0.972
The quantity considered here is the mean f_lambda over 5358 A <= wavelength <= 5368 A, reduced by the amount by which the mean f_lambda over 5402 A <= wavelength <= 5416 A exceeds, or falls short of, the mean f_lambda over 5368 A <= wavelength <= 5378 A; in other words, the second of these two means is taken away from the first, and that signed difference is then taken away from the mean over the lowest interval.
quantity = 0.655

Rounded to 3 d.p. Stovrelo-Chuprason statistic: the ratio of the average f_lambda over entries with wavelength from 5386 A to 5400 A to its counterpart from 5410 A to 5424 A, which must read 0.994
